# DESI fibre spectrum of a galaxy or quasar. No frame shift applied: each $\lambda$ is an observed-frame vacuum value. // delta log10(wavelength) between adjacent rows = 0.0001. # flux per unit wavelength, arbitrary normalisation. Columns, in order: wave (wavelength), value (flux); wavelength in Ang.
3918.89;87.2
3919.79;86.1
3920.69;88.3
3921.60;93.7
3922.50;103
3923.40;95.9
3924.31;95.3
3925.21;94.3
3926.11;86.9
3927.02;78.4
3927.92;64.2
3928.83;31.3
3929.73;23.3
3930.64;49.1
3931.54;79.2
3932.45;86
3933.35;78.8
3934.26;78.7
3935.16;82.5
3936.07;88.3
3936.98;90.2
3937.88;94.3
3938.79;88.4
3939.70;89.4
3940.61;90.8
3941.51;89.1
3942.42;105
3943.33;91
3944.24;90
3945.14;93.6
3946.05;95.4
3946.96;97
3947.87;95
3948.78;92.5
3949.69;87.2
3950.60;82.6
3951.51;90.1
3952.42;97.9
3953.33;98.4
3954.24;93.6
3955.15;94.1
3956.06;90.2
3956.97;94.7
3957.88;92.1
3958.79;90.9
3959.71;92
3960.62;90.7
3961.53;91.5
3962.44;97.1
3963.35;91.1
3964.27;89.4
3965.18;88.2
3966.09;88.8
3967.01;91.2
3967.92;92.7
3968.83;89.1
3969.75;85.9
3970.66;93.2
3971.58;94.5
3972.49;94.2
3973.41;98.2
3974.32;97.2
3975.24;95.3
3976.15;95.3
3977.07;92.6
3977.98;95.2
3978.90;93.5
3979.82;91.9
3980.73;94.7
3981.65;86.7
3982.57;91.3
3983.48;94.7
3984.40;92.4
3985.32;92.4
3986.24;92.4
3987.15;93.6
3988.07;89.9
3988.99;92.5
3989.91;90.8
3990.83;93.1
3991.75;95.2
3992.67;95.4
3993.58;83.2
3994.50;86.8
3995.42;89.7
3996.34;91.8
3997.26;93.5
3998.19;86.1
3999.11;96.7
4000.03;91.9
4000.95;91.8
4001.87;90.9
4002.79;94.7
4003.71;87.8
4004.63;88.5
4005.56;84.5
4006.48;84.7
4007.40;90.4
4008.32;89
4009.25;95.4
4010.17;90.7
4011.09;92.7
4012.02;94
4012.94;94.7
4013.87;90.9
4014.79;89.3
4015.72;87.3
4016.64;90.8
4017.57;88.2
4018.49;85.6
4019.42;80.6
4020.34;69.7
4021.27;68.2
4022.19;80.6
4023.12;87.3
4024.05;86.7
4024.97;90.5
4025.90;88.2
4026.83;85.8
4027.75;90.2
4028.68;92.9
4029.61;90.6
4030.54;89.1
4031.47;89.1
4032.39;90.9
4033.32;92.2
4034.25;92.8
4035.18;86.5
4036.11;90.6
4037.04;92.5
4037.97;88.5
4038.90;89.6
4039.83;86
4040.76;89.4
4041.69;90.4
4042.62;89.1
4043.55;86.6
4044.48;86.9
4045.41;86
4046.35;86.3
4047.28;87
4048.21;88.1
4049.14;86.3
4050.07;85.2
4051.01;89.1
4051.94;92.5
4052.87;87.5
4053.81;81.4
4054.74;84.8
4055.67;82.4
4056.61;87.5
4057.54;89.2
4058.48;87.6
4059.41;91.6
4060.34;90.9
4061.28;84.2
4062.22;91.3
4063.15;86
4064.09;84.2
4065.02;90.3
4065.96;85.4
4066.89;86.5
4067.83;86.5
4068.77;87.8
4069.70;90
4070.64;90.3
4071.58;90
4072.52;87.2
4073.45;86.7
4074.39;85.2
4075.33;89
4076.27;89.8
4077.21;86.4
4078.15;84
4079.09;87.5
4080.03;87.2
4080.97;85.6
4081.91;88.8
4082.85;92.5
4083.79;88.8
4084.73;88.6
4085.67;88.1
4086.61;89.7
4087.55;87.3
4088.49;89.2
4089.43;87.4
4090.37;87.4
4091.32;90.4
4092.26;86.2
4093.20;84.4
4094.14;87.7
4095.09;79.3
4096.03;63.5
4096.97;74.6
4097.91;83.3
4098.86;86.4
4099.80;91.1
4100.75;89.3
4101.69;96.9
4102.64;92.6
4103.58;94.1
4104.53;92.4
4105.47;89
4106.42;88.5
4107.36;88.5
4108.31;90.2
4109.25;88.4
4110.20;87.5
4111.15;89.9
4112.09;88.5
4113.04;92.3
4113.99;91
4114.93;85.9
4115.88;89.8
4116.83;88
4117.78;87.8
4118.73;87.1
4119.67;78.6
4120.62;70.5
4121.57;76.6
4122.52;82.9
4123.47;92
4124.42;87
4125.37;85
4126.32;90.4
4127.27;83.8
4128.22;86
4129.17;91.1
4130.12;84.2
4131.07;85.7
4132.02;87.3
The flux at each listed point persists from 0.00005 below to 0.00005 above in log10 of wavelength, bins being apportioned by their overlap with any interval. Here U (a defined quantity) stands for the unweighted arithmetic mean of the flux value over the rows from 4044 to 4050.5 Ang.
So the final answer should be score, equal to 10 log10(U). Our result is 19.4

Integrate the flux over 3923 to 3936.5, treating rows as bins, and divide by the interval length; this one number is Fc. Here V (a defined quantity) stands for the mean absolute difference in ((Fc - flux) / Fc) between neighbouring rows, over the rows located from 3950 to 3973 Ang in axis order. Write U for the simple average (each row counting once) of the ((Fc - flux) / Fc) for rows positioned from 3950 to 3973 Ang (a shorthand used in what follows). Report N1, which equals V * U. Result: -0.010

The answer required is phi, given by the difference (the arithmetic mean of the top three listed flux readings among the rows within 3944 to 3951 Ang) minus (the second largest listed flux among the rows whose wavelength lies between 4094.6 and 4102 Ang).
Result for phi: 4.7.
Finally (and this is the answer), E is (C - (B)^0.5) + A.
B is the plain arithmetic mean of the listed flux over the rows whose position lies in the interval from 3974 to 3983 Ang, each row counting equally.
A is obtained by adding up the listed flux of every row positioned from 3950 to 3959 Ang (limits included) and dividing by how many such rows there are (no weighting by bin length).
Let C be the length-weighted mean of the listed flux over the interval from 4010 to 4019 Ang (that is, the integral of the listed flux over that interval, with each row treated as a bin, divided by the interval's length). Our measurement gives 173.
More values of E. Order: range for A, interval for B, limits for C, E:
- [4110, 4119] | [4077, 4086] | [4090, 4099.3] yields 162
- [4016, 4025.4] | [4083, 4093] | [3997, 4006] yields 164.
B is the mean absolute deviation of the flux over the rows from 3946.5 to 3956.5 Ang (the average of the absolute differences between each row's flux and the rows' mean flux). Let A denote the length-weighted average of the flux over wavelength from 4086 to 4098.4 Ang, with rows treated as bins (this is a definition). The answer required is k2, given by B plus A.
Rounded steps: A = 84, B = 3.71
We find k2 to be 88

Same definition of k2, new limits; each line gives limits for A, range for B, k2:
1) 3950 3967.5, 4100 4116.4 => 94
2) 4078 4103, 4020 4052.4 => 90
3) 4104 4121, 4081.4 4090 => 89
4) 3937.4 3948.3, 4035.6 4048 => 95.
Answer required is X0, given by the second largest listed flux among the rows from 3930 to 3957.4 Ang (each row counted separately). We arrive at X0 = 98.4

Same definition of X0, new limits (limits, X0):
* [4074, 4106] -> 94.1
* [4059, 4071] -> 91.3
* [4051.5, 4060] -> 91.6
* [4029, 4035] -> 92.2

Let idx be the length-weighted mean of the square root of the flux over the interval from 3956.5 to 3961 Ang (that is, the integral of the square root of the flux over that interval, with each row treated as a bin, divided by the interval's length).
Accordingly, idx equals 9.59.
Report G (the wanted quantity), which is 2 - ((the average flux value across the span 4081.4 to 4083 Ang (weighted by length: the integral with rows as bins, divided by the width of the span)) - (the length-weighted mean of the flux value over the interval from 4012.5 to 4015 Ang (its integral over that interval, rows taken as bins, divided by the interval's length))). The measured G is 4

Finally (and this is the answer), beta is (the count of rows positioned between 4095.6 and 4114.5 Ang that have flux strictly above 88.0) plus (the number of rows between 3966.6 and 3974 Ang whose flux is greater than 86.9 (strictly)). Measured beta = 22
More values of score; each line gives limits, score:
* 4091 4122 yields 19.4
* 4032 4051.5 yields 19.5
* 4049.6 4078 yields 19.4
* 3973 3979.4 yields 19.8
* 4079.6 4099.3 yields 19.3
